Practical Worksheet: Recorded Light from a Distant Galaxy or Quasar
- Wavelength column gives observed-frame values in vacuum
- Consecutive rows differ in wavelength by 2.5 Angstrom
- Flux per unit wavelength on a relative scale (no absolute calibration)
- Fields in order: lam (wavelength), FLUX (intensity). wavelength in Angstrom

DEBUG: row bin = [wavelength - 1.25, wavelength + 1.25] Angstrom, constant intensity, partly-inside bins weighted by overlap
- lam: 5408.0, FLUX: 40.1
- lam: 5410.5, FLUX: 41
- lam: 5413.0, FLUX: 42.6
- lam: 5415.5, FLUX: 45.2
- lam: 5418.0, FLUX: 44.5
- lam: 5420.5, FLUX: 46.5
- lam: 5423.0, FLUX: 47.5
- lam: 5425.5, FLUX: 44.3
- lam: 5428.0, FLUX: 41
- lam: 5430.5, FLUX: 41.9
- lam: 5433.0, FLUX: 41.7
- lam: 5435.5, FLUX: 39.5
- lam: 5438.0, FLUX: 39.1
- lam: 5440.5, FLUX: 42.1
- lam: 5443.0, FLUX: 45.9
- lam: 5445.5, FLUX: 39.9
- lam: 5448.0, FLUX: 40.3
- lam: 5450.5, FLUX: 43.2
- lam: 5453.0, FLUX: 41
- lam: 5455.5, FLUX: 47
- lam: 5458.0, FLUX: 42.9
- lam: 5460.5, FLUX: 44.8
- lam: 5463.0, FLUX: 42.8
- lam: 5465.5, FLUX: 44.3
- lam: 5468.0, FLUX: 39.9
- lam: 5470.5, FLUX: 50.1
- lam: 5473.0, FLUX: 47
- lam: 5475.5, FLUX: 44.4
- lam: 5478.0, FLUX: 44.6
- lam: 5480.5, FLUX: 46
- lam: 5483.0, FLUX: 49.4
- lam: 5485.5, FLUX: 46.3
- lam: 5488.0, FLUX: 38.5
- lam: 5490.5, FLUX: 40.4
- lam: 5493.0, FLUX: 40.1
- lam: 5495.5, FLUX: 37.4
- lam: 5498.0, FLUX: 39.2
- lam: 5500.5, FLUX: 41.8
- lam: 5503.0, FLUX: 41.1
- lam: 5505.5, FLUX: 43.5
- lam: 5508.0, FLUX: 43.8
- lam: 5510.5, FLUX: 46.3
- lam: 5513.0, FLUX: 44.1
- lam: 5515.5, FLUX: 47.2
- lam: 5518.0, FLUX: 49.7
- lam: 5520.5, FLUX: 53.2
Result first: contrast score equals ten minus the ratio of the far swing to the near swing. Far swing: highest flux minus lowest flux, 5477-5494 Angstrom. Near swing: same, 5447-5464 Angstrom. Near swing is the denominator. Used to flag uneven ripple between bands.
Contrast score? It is 8.4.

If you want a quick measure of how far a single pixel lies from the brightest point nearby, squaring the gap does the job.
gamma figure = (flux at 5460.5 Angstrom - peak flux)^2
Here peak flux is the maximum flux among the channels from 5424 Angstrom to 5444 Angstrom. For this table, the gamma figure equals 1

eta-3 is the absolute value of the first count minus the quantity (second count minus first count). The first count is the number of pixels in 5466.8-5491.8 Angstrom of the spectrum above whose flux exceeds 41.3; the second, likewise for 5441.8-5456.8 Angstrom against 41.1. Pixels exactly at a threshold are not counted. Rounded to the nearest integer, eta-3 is 11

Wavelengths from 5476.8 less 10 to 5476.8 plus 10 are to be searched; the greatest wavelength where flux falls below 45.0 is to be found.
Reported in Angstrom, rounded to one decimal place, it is 5478.0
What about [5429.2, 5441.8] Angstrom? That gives 5440.5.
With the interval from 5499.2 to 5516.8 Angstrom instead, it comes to 5513.0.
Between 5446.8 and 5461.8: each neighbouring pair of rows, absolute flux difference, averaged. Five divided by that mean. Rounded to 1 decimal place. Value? 1.5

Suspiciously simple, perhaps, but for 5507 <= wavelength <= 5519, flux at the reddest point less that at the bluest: 6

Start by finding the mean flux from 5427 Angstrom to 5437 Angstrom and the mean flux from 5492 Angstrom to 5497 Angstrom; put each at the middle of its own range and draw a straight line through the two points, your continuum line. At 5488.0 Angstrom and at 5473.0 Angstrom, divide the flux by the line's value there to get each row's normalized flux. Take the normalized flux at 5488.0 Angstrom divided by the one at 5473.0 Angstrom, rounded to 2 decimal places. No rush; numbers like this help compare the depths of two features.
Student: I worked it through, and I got 0.83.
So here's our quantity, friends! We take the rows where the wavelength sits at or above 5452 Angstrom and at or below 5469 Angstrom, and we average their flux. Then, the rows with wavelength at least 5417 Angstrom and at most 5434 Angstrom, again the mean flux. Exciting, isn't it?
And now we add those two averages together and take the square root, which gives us 9.34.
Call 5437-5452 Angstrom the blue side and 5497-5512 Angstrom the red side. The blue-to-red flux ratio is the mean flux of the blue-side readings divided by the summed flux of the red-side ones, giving 0.163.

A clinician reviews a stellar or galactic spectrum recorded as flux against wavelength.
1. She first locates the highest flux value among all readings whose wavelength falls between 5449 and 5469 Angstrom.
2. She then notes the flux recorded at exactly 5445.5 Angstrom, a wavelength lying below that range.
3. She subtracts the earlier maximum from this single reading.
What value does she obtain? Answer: -7.1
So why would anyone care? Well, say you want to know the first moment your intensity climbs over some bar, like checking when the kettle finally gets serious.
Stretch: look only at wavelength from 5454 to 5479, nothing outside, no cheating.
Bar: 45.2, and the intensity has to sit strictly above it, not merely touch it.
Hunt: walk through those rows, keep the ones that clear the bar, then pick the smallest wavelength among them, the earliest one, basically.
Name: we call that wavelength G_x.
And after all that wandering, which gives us 5455.5 Angstrom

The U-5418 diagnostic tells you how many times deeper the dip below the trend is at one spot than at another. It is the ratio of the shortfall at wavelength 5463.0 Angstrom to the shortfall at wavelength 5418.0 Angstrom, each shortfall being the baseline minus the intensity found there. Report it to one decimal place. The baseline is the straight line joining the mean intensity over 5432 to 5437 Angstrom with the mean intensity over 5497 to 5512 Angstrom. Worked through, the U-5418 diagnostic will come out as 0.3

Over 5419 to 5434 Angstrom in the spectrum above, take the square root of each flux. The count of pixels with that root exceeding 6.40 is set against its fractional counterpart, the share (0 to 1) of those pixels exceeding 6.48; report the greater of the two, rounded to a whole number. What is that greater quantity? 6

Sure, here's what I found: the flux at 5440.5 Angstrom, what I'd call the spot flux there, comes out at 42.1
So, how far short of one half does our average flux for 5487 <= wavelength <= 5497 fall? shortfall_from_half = -38.6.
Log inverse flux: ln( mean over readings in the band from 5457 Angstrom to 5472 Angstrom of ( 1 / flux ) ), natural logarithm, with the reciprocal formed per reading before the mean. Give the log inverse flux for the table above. -3.78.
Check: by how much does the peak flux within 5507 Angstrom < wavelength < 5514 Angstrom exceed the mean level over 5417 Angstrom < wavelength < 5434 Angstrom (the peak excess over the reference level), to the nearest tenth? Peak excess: 2.4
